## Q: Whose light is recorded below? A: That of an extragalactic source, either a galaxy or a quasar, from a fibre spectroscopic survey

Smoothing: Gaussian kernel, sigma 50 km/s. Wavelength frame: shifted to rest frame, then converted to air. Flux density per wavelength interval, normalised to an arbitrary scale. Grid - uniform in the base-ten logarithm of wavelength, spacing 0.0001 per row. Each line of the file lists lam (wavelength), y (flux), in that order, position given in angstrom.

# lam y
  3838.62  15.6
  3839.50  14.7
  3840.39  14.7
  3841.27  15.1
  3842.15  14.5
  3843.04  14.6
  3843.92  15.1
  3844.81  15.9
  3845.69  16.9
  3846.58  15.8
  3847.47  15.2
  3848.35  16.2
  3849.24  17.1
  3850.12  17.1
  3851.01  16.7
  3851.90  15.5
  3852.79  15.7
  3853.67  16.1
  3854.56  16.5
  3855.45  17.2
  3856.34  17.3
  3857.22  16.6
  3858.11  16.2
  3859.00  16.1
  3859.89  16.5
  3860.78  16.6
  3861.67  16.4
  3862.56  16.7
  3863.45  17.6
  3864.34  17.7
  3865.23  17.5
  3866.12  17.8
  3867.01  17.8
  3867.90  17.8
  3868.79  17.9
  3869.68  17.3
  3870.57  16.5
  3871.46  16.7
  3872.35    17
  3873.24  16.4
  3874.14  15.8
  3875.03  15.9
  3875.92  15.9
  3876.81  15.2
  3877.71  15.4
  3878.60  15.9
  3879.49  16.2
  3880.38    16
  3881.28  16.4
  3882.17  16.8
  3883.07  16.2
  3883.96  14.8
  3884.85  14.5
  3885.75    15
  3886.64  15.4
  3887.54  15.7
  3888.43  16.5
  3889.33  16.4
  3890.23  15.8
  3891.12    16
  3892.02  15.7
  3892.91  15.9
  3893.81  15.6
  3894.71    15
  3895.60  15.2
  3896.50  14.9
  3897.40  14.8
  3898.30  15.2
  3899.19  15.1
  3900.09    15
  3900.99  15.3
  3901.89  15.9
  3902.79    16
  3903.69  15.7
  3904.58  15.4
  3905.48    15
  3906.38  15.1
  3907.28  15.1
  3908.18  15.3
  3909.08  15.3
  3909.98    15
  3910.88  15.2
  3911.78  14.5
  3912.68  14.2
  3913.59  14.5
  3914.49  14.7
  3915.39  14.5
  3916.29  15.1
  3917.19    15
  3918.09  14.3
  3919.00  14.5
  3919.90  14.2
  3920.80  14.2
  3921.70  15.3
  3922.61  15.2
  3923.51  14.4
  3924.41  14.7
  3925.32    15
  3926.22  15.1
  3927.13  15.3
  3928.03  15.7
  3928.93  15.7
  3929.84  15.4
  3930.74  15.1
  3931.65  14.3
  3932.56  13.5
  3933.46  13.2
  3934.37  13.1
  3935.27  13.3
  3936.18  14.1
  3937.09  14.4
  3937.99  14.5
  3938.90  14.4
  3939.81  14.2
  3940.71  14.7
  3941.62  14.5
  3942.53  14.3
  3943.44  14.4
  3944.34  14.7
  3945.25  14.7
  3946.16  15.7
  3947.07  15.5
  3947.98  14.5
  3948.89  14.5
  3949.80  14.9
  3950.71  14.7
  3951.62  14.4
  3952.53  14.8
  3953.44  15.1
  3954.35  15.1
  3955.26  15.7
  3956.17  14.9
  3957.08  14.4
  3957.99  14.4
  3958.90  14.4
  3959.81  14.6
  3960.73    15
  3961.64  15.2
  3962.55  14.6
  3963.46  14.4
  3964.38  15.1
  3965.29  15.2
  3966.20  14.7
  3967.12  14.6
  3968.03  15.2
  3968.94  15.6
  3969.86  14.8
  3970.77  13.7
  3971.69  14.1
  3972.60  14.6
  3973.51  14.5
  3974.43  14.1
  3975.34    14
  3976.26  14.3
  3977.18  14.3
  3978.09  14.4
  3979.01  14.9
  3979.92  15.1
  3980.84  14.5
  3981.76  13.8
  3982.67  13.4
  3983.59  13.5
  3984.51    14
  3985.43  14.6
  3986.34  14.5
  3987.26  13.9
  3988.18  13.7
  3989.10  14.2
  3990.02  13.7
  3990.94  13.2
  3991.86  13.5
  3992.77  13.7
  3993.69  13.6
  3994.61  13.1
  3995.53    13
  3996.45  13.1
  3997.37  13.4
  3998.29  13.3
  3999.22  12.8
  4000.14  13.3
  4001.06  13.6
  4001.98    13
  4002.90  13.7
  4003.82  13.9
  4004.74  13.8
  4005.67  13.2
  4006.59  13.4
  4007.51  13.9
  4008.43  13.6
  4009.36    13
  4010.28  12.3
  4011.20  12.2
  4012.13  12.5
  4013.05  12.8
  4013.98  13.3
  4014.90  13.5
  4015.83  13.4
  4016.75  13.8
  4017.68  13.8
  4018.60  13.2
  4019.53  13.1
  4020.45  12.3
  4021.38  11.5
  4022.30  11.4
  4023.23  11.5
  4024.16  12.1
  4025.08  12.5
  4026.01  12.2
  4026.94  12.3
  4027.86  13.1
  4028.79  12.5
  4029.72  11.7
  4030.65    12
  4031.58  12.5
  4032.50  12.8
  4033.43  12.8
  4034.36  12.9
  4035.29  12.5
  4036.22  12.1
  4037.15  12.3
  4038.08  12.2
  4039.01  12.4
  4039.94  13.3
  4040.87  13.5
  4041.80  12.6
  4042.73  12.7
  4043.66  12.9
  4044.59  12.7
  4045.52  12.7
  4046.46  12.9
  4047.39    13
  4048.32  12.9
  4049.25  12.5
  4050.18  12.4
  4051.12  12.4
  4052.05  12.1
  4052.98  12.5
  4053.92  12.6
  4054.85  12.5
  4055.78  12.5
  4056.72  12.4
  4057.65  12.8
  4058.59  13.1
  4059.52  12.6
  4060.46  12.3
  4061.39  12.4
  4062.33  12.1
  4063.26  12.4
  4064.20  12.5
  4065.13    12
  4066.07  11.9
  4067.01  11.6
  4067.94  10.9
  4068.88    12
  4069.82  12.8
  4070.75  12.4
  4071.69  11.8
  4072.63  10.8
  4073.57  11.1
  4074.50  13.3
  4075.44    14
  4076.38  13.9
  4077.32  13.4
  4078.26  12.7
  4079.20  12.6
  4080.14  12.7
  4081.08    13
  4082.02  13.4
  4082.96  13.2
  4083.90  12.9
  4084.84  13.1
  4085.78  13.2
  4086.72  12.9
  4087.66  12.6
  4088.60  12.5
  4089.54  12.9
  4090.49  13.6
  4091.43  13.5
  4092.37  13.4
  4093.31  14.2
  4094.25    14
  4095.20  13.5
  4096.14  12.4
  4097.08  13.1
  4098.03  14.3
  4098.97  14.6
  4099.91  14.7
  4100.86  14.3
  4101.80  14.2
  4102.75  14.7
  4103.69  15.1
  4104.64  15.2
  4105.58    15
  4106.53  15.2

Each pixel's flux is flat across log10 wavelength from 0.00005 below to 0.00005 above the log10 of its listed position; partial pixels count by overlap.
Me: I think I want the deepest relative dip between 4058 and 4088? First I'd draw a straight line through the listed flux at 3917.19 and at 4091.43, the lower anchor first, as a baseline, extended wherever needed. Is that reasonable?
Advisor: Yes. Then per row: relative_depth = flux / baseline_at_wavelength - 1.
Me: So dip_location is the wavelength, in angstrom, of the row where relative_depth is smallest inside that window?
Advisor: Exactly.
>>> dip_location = 4072.63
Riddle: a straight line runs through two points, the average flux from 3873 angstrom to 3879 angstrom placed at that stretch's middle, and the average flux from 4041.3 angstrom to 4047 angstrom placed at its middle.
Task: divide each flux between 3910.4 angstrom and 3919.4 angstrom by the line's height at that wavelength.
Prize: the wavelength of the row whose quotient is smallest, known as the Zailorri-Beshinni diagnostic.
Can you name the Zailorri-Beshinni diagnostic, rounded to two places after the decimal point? 3912.68 angstrom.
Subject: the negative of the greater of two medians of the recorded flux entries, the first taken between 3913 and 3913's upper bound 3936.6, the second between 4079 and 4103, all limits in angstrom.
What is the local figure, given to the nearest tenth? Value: -14.6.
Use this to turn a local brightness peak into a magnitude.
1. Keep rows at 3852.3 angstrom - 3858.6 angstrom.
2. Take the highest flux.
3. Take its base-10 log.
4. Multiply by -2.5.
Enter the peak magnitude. -3.10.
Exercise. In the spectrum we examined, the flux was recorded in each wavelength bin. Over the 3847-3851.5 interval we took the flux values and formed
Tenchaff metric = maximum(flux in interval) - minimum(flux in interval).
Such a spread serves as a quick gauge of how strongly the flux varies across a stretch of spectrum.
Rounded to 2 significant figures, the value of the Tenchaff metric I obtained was 1.9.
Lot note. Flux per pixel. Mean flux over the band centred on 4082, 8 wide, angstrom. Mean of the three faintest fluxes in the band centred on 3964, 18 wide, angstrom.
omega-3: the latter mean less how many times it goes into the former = 13.1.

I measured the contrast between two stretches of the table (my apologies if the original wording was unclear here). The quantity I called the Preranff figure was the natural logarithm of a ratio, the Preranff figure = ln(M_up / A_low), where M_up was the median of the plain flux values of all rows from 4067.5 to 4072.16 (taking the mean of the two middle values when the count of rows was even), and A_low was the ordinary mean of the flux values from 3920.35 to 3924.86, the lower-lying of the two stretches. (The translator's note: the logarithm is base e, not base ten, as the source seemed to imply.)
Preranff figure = -0.21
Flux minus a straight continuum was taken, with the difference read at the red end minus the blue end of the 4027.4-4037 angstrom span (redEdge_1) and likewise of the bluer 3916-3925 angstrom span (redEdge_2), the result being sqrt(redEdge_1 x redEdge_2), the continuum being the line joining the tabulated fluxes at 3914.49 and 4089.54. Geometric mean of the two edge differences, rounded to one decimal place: 0.5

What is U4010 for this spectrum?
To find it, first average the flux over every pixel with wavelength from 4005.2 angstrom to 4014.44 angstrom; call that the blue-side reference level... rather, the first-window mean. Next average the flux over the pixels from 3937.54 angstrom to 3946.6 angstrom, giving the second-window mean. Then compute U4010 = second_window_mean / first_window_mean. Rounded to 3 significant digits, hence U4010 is 1.12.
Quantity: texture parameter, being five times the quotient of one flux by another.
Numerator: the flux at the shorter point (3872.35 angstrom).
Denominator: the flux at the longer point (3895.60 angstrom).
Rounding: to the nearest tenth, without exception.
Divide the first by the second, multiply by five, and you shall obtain 5.6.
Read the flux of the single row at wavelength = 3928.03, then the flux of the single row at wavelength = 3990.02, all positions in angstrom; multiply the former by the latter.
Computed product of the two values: 215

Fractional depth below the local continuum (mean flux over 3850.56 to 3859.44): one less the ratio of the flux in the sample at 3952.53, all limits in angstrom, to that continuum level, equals 0.097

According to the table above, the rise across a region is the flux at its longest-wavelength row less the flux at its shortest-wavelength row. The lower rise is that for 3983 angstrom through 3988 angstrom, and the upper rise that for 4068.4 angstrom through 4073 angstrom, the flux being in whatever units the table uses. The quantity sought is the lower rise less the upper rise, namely 1.6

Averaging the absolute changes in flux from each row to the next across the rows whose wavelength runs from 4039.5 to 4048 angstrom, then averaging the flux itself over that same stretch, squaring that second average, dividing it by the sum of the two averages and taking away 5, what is 7.7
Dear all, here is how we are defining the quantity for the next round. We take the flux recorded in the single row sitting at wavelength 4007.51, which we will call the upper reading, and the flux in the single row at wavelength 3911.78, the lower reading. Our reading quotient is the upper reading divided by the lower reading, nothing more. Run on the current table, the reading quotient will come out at 0.96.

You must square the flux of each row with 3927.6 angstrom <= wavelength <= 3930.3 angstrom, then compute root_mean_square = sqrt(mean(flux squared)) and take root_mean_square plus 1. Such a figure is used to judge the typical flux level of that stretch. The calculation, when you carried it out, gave 16.6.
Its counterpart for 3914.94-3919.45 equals 15.7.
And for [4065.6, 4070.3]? 12.9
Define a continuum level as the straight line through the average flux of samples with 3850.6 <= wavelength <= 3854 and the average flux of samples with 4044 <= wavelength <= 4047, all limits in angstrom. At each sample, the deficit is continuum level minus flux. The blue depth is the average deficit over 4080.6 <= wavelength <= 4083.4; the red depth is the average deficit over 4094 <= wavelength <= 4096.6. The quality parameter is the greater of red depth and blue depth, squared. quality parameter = 1.1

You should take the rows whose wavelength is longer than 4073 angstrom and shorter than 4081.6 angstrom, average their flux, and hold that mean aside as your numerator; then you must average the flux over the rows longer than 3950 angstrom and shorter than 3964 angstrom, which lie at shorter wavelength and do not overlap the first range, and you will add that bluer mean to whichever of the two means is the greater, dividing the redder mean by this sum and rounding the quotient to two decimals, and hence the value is 0.44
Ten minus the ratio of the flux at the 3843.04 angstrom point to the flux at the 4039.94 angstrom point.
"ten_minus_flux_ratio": 8.90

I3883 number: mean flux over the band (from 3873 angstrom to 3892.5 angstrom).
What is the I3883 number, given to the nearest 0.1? 15.8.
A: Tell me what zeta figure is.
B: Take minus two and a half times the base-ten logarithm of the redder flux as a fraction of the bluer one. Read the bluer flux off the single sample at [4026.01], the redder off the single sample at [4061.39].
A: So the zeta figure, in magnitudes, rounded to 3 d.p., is -0.018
